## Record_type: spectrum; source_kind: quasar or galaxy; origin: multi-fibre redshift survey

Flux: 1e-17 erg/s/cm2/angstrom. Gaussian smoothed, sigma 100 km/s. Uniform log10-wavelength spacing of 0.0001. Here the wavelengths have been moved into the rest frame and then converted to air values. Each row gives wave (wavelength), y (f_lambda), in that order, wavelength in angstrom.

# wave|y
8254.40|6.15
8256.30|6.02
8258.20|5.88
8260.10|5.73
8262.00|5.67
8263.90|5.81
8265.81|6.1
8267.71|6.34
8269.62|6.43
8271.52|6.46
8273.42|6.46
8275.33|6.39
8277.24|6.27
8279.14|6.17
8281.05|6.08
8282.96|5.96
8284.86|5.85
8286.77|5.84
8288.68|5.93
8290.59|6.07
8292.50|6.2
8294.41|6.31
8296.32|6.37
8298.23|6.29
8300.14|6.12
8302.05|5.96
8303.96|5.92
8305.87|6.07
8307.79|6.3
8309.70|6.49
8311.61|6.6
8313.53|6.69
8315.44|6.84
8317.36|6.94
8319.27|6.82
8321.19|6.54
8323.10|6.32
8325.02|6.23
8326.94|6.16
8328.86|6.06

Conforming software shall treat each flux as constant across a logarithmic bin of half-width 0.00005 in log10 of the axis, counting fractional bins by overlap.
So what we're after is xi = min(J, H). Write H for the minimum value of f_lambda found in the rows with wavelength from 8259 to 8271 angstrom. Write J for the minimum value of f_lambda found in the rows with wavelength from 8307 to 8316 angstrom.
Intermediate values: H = 5.67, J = 6.3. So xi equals 5.7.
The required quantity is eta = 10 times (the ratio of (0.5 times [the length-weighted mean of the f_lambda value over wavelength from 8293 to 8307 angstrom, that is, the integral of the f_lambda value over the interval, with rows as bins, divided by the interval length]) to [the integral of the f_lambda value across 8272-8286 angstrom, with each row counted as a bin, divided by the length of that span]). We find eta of 4.98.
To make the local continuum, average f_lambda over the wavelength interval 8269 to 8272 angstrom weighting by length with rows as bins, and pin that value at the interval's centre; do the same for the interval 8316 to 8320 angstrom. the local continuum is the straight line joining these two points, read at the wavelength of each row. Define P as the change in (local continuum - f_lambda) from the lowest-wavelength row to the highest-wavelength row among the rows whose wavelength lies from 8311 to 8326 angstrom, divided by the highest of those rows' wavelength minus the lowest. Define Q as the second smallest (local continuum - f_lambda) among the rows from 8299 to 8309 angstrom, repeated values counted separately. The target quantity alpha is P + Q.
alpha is 0.6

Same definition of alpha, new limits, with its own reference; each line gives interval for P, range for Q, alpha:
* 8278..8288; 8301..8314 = 0.3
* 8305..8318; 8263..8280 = -0.1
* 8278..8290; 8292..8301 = 0.4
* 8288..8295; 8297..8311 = 0.4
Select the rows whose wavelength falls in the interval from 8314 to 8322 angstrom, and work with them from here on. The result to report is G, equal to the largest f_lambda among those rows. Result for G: 6.94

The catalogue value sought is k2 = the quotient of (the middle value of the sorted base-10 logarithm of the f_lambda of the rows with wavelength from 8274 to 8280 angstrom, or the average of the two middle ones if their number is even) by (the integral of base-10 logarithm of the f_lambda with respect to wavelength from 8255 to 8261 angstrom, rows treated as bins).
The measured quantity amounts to 0.172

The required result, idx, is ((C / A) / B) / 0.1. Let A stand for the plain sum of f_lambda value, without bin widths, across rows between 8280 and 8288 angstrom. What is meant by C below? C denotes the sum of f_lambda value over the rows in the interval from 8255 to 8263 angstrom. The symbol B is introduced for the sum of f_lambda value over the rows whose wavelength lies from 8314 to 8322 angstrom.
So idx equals 0.36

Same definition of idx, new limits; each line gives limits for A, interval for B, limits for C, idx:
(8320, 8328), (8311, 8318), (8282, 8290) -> 0.34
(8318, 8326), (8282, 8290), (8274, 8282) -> 0.41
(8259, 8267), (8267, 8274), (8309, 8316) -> 0.44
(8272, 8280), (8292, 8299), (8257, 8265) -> 0.36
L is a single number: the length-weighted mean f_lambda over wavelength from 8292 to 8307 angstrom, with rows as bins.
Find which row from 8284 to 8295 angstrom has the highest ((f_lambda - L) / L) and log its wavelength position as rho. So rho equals 8294.41 angstrom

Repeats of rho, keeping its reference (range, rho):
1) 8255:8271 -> 8269.62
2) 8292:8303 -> 8296.32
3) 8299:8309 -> 8307.79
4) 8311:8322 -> 8317.36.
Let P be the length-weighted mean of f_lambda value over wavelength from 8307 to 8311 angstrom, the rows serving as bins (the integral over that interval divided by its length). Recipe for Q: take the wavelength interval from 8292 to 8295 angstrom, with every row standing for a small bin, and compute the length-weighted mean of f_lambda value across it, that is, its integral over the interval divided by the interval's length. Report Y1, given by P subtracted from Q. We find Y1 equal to -0.2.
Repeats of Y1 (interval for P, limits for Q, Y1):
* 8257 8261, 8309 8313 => 0.7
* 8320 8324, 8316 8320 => 0.4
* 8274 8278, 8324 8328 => -0.2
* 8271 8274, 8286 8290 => -0.6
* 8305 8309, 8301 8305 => -0.2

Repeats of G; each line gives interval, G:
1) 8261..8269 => 6.34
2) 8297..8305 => 6.29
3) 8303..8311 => 6.49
